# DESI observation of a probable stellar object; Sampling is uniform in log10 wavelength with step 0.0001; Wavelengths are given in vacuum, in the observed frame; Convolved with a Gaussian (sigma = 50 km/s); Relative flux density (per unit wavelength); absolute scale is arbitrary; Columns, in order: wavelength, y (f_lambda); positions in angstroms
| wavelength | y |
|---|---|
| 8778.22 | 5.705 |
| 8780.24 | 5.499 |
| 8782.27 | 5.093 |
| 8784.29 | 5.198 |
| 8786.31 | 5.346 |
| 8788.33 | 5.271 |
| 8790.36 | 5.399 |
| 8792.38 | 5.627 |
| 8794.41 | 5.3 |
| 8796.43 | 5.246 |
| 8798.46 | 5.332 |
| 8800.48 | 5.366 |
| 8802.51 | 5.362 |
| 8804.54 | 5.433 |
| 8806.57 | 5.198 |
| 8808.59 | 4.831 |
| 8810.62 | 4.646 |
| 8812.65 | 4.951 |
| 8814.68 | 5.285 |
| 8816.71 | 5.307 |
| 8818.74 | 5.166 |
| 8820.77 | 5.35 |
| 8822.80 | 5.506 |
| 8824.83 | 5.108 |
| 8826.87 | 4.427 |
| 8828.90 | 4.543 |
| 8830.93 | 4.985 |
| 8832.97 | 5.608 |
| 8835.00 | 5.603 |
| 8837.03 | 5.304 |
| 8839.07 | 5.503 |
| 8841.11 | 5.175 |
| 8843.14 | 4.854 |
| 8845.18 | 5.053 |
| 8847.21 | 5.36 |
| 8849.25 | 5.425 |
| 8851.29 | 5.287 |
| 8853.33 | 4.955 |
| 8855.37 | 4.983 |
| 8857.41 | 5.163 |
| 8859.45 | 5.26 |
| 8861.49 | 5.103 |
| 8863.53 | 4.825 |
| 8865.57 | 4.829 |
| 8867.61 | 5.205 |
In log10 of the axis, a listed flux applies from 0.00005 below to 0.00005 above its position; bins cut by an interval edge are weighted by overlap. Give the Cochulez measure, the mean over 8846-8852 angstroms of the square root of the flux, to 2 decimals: 2.31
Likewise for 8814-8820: 2.29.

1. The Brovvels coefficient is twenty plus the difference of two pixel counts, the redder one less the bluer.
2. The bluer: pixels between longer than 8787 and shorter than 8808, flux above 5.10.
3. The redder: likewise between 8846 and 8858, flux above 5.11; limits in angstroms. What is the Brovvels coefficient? 14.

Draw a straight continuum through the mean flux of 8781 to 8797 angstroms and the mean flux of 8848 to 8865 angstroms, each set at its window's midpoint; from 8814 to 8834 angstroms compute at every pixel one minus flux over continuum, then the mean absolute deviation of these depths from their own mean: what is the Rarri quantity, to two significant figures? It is 0.054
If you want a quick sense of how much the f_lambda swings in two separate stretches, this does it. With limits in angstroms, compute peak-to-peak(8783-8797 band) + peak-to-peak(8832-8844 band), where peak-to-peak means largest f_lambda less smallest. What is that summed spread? 1.2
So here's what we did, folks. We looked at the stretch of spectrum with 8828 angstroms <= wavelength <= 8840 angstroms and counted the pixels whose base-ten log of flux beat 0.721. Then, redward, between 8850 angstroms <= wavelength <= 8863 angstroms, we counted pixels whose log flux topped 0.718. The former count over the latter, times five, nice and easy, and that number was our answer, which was 10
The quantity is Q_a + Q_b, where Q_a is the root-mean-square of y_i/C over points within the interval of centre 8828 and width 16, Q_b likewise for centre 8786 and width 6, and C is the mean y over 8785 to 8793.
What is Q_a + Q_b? 1.93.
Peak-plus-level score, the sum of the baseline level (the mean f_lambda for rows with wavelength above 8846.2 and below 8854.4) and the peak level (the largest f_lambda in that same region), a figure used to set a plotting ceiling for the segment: 10.7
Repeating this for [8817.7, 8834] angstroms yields 10.7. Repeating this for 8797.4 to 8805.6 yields 10.8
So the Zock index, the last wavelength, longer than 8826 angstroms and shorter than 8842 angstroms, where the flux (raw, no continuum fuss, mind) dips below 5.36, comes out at 8841.11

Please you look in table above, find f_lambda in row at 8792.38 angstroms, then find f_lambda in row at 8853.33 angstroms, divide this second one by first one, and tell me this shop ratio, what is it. 0.88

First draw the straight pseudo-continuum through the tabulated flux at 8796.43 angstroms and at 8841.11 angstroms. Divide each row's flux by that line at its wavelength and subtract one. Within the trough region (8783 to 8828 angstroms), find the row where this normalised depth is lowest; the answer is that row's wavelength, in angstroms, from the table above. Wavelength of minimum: 8826.87 angstroms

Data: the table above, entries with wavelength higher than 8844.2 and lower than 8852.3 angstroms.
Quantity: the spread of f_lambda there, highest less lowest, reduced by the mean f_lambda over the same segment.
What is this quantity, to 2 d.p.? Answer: -4.91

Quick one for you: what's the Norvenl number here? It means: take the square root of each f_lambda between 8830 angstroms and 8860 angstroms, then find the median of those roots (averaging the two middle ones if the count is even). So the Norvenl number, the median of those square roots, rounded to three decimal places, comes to 2.293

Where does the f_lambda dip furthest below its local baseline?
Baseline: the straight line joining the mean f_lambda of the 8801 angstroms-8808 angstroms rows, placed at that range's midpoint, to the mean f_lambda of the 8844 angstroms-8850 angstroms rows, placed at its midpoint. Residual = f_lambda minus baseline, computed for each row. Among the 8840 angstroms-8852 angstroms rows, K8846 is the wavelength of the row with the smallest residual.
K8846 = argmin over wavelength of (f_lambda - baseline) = 8843.14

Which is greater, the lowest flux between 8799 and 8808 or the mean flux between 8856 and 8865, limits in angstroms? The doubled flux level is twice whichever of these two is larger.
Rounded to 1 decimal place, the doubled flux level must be 10.4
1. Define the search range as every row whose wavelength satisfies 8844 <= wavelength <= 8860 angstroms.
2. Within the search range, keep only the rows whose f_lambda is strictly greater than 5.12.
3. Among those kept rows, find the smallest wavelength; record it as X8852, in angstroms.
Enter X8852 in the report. 8847.21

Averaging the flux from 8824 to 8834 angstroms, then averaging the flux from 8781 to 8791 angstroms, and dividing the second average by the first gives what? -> 1.07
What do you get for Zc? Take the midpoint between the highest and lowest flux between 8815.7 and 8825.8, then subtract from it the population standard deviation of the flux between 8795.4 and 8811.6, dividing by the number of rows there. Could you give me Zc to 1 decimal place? 5.0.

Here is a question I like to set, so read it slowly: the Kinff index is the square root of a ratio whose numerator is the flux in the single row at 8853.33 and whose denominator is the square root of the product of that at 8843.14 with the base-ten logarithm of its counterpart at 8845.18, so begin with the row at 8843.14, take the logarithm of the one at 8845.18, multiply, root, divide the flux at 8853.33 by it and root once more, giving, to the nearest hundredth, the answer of 1.64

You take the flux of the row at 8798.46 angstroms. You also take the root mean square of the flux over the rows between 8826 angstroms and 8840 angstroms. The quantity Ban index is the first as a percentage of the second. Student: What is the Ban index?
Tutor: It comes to 103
